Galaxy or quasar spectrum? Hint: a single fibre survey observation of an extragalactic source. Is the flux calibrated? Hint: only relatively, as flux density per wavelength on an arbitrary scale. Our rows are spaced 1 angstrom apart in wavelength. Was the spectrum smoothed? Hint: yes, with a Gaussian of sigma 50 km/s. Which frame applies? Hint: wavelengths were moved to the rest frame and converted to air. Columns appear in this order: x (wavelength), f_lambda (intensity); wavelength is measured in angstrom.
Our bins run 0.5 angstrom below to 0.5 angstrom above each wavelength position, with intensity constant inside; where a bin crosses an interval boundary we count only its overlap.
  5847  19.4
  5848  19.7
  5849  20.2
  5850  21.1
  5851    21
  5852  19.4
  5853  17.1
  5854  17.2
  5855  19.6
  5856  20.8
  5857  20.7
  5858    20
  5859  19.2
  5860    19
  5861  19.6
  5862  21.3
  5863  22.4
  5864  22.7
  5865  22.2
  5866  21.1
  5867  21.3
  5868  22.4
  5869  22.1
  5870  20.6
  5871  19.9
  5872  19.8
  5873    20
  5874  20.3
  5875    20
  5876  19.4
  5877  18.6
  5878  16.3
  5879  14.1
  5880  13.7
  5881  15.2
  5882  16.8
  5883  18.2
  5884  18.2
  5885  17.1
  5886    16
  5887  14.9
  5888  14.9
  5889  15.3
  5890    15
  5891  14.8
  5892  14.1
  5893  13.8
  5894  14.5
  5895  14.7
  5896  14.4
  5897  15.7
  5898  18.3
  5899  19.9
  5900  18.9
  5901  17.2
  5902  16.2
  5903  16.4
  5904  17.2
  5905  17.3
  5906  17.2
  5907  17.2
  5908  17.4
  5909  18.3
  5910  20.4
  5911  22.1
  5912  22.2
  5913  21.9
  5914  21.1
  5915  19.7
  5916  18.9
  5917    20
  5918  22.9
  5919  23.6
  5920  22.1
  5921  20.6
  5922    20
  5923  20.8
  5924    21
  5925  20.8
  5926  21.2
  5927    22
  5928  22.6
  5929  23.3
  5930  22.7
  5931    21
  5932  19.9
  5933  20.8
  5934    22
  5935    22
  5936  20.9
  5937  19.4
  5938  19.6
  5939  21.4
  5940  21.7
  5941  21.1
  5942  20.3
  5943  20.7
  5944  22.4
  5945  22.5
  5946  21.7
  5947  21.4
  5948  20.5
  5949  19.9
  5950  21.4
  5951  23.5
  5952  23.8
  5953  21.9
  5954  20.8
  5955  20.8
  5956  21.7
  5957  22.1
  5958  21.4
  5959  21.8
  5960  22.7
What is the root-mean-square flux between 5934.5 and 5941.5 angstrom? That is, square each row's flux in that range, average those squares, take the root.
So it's 20.9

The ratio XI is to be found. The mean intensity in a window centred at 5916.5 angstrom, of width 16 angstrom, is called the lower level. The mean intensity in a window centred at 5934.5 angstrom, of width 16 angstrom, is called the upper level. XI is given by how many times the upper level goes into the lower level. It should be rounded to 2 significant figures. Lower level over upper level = 0.99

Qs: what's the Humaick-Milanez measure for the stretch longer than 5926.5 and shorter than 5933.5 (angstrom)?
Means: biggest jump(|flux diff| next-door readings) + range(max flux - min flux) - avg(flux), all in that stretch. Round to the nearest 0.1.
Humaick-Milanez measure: -16.7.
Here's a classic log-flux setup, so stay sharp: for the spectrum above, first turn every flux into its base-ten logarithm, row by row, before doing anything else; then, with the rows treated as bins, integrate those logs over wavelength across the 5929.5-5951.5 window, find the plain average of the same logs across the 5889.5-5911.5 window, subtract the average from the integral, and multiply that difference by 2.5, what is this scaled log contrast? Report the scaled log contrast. 69.9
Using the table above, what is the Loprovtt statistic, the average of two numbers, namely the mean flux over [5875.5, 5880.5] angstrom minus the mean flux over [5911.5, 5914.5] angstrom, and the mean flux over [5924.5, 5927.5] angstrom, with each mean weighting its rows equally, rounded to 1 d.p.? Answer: 8.0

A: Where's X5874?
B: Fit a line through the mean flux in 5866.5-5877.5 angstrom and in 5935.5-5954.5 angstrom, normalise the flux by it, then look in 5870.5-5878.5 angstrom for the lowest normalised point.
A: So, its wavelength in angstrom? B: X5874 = 5878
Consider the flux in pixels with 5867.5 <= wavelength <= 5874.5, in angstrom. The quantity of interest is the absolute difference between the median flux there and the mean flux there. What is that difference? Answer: 0.43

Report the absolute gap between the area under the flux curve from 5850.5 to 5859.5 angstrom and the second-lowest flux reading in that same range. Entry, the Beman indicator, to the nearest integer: 158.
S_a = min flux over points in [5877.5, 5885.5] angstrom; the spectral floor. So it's 13.7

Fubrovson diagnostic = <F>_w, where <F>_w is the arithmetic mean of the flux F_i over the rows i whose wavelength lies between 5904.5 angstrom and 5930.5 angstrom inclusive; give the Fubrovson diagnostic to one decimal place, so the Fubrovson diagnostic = 20.7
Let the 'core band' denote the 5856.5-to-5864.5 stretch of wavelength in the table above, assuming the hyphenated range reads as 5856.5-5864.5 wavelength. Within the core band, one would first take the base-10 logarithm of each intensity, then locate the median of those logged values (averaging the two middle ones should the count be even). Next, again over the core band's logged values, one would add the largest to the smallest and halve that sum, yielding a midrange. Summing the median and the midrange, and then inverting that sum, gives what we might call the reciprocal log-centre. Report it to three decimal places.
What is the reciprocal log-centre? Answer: 0.381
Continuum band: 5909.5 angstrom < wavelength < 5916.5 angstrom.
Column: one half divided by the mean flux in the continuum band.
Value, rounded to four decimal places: 0.0239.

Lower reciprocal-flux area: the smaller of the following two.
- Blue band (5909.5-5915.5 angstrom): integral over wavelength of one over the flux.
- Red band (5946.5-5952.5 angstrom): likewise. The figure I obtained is 0.277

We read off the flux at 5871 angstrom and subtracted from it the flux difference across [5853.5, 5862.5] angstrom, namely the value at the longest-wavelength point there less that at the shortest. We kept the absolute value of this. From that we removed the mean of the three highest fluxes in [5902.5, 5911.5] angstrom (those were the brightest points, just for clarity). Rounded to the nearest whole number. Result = -4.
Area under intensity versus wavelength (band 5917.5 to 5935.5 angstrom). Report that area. 389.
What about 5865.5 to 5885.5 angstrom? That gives 375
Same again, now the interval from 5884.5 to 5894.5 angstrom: 150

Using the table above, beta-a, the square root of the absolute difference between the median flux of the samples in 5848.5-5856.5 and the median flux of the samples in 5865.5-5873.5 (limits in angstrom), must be 1.0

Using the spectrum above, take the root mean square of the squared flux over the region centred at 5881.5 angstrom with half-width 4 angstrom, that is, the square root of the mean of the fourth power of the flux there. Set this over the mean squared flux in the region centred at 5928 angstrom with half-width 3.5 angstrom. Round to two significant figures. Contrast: 0.56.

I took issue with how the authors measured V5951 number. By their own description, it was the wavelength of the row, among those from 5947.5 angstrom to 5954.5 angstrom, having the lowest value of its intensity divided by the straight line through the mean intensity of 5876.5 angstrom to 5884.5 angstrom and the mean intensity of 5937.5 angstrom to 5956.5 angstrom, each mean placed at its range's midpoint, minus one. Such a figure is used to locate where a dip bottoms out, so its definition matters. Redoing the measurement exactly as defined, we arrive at 5949 angstrom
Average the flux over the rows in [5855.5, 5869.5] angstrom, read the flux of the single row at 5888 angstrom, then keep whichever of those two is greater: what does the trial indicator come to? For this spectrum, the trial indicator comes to 21.1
